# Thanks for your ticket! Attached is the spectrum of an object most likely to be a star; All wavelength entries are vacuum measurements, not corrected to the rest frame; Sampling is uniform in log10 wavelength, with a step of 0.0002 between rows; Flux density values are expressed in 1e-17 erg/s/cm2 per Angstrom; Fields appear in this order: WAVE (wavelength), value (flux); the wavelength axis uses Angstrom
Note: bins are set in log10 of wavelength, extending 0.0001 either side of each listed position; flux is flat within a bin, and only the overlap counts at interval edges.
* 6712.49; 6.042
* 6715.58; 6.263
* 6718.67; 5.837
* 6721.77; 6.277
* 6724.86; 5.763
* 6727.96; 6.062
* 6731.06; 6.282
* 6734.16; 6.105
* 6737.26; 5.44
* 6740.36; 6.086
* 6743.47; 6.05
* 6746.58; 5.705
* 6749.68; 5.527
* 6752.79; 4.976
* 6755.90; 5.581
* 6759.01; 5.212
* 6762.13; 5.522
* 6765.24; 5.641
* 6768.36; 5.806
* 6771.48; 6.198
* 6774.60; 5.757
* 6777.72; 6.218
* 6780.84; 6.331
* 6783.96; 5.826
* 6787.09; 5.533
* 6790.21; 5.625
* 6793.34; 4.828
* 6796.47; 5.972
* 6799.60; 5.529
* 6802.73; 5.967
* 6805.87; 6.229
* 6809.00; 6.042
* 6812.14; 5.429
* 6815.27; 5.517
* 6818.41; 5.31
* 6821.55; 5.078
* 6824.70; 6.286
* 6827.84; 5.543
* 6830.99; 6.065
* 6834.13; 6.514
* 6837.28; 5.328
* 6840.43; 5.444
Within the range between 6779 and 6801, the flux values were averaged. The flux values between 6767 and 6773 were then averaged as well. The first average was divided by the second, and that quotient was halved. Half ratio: 0.472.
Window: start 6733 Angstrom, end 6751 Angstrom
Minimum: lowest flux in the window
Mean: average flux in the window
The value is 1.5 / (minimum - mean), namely -4.0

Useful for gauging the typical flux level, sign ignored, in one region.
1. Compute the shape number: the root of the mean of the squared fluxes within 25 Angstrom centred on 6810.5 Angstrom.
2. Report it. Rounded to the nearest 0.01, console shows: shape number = 5.65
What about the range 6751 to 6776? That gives 5.60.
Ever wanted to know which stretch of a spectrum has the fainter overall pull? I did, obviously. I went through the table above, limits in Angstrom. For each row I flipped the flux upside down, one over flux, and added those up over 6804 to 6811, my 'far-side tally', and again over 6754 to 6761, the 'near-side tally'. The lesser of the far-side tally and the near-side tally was 0.326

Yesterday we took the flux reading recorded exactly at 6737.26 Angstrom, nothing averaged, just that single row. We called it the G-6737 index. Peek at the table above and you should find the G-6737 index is 5.44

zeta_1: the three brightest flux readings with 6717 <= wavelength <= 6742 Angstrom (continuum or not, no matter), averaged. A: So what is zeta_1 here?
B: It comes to 6.2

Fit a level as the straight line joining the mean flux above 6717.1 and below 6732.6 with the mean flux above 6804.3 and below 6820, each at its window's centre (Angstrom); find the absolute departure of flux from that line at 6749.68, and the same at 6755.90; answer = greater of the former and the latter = 0.42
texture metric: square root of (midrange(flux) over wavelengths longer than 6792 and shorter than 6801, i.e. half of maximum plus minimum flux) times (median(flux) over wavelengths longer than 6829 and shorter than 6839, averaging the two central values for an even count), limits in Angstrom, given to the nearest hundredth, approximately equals 5.72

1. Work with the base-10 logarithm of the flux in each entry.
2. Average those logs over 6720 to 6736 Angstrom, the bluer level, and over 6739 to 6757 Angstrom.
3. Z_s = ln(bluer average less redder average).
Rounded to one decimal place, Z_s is -3.4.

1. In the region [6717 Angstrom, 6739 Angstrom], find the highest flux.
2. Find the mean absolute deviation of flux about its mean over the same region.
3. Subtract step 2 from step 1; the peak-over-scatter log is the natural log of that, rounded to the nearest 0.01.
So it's 1.80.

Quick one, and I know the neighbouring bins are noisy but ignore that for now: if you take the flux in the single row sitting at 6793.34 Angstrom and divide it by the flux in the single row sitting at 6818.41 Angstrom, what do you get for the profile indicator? 0.91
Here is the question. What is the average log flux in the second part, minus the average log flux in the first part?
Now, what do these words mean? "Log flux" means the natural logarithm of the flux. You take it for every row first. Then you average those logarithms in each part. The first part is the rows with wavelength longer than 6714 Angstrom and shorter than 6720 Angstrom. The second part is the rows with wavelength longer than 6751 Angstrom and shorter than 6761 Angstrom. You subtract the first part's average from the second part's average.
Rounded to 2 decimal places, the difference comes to -0.14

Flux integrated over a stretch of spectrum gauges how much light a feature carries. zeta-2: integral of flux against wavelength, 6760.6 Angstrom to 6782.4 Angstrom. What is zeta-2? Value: 129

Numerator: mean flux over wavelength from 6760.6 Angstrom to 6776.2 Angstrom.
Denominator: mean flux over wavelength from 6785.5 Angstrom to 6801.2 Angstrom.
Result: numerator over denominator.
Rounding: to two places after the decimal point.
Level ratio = 1.05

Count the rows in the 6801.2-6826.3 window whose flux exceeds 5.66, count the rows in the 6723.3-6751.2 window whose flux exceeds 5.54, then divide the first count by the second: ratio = 0.57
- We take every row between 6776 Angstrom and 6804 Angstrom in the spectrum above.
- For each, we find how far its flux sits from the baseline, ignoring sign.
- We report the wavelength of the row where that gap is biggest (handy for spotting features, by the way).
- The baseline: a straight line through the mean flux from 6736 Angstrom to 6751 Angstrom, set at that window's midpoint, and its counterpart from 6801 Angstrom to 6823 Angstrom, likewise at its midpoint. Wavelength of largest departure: 6793.34 Angstrom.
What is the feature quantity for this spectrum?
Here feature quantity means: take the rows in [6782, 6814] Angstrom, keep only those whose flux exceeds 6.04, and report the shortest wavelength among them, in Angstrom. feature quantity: 6805.87 Angstrom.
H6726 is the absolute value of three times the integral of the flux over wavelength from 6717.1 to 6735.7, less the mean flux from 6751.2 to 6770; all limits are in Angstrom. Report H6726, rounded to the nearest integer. 332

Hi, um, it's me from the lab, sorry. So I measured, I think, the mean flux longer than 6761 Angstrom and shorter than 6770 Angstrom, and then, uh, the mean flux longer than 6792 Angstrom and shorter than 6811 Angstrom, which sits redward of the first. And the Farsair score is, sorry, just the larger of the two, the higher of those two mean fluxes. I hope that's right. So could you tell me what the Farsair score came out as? 5.76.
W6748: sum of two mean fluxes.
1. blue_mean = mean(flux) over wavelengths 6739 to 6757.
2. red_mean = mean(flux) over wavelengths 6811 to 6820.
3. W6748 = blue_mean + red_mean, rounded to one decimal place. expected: 11.1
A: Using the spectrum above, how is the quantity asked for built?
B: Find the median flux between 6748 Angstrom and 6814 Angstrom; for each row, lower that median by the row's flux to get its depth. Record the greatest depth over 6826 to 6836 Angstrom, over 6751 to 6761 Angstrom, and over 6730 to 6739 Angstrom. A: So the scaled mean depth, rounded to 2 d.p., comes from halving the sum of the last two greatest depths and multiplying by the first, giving 0.04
